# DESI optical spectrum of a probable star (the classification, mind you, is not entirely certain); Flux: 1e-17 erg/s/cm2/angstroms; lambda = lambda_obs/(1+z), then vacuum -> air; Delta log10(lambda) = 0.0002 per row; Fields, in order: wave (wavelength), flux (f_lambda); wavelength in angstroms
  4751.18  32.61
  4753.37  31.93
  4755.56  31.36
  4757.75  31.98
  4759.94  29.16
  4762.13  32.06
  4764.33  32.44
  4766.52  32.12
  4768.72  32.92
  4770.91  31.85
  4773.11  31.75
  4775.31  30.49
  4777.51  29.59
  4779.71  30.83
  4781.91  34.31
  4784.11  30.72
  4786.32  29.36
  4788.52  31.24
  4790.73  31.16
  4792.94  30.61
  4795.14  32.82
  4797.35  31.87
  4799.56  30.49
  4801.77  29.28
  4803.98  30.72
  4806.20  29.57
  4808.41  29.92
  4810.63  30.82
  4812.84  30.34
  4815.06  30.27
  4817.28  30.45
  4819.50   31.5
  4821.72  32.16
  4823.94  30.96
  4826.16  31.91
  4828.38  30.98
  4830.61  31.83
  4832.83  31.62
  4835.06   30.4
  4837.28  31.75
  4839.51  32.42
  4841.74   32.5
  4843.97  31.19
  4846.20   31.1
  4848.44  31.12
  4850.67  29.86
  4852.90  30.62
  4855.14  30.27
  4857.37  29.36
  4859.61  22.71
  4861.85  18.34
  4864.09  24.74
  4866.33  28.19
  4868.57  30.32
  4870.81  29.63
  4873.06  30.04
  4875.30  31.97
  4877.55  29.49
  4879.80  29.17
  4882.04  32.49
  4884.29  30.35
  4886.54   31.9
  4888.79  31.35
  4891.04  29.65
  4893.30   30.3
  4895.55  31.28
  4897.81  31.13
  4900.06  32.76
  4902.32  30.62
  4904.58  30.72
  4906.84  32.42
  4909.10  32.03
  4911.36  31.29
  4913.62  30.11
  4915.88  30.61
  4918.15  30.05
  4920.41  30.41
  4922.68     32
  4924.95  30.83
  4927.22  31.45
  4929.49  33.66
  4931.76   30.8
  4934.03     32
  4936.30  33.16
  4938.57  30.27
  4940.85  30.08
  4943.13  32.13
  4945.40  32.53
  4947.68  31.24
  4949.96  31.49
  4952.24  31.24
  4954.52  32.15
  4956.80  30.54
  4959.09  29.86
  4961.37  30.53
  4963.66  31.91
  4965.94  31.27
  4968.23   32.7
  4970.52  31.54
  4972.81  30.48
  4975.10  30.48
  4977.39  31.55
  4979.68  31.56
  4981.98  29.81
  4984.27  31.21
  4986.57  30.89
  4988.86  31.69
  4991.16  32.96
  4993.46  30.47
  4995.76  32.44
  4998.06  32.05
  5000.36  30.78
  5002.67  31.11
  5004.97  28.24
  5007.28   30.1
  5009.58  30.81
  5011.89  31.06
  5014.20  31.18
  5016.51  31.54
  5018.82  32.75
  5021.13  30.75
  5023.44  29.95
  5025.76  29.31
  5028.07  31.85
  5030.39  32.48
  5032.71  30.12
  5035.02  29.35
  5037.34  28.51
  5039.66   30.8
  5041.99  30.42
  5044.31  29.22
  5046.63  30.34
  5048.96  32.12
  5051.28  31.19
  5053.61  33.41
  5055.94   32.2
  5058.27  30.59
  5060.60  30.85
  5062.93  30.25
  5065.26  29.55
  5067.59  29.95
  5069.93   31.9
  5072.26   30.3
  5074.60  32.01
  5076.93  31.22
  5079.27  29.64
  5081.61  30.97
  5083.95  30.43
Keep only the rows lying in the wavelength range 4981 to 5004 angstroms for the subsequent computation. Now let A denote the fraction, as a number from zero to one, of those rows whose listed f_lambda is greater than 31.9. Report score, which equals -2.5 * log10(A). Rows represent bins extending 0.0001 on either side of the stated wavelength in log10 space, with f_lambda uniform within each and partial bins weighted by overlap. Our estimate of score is 1.3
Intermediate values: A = 0.30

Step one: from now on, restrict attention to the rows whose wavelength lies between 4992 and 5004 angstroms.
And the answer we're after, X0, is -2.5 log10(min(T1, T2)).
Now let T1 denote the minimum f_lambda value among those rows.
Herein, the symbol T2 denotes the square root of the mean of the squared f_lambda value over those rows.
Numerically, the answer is -3.71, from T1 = 30.47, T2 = 31.4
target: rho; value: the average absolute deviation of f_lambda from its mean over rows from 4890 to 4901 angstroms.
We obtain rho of 0.8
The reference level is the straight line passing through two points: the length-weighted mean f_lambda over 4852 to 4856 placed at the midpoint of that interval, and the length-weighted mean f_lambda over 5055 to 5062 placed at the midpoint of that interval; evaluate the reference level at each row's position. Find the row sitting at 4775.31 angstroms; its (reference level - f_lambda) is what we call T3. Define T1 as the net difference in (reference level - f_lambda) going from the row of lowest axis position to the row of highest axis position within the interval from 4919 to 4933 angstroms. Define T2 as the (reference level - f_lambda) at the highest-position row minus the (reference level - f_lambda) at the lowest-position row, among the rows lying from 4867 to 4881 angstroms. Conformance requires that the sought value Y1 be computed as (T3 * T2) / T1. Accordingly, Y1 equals 1.2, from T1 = -0.3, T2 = 1.2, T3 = -0.4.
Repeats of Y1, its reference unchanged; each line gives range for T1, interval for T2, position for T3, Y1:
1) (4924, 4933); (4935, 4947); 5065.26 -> 19.7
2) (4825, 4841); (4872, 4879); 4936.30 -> 3.0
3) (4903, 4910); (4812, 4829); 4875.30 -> -0.7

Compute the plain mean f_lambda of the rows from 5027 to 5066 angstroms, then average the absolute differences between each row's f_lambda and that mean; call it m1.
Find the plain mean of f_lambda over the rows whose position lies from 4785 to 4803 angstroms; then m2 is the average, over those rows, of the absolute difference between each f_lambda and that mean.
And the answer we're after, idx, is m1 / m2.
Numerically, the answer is 1.11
